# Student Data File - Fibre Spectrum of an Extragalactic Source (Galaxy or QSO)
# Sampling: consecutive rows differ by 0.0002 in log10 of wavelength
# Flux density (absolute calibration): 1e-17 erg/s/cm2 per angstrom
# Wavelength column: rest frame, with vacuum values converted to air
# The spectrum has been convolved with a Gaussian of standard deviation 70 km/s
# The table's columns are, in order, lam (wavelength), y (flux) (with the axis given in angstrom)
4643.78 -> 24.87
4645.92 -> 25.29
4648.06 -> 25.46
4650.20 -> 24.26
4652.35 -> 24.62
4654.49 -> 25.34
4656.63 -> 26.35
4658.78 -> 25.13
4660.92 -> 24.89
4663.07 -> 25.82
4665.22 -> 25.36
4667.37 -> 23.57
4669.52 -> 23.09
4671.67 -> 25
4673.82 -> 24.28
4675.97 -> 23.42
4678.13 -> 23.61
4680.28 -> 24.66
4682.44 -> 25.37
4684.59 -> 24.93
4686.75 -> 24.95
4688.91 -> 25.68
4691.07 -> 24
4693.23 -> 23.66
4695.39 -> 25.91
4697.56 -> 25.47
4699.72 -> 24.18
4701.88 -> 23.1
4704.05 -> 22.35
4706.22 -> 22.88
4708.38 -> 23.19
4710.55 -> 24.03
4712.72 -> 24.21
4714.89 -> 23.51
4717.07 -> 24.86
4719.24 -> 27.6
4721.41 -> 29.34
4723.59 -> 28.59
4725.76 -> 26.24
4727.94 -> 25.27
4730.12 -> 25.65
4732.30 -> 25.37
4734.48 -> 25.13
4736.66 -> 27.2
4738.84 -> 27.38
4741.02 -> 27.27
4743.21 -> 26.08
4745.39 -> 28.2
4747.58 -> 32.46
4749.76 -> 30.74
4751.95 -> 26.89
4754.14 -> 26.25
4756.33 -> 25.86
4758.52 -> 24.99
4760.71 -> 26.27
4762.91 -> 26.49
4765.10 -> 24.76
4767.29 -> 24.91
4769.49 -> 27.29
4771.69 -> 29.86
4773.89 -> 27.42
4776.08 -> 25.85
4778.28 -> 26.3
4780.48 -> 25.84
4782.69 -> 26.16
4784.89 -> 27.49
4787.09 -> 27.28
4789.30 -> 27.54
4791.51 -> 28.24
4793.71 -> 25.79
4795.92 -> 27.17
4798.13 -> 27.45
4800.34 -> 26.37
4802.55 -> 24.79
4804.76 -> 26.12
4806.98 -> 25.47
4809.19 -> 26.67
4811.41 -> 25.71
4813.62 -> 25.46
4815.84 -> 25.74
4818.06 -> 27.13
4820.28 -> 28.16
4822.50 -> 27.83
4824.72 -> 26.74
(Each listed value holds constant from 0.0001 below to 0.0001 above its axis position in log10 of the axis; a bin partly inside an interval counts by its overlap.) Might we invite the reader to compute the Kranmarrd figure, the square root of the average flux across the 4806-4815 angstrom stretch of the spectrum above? 5.08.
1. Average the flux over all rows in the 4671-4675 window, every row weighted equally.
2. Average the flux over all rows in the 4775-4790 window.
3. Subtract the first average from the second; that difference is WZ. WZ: 2.0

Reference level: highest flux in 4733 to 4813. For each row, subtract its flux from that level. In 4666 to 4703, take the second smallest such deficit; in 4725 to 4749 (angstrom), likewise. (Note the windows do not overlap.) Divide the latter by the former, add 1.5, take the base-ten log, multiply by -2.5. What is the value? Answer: -0.82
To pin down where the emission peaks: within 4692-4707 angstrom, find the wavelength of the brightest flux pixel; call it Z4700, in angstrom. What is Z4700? 4695.39 angstrom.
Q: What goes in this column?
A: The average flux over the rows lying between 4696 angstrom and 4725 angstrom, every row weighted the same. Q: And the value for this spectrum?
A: 24.9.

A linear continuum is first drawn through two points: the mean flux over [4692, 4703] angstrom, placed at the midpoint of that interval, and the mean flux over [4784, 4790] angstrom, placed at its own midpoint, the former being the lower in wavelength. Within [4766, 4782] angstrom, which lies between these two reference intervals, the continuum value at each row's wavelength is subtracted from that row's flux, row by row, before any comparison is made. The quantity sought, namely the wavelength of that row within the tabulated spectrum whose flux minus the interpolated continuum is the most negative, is 4767.29 angstrom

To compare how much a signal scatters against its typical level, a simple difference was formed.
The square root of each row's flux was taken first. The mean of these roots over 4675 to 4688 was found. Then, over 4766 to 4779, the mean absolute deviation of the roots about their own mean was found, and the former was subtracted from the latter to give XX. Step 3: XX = -4.83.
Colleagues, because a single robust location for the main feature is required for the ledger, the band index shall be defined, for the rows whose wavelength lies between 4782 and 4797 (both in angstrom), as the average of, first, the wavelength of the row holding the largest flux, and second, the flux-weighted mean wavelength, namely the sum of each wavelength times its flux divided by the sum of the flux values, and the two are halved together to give 4790.4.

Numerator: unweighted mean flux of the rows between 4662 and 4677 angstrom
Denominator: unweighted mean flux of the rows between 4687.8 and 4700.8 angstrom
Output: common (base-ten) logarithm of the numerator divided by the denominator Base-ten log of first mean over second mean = -0.01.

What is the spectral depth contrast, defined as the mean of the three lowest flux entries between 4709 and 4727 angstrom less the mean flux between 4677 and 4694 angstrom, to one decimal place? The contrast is -0.7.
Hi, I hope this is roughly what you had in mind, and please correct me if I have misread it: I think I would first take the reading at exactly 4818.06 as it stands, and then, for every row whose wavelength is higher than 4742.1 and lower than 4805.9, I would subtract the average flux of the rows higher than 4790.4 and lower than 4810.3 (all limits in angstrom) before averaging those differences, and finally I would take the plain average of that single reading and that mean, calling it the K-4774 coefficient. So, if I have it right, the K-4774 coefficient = 13.8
